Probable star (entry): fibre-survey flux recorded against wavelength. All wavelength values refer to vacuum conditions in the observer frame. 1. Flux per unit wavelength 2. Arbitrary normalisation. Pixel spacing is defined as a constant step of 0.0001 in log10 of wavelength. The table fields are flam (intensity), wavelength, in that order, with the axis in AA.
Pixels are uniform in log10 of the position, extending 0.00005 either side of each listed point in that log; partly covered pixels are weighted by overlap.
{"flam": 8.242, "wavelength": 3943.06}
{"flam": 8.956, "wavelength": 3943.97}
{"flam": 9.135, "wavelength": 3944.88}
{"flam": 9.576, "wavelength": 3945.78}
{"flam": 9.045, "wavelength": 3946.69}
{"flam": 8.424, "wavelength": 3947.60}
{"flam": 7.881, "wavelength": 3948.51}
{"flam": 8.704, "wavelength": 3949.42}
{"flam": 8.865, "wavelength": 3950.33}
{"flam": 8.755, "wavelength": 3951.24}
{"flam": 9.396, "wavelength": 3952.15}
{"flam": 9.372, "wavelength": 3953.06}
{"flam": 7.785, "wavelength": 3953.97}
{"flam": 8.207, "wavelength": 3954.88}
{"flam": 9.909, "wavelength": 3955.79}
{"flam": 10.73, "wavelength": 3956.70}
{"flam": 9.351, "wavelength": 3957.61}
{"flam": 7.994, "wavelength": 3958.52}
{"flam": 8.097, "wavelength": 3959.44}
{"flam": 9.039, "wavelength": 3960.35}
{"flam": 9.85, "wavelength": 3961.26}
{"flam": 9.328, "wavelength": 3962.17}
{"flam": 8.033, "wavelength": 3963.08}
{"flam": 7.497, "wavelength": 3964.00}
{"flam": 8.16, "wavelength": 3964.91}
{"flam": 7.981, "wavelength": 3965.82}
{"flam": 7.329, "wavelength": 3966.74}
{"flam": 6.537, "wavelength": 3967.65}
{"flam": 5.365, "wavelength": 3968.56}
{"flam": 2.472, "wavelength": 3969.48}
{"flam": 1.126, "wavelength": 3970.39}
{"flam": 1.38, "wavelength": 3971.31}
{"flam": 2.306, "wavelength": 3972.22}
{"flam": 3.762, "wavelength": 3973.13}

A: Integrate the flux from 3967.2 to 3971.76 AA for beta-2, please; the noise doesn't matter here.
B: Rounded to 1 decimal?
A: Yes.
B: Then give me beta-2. 15.4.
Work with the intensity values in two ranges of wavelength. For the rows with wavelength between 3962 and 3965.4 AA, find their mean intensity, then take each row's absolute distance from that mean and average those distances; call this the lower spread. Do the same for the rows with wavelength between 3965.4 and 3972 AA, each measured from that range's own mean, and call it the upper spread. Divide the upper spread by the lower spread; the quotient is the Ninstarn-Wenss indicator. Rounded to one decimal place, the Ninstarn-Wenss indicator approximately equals 4.7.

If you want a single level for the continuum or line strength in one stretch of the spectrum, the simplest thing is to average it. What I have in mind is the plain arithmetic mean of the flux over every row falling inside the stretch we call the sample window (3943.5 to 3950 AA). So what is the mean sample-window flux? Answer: 8.82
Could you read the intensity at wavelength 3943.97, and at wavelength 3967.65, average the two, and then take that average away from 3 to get -4.75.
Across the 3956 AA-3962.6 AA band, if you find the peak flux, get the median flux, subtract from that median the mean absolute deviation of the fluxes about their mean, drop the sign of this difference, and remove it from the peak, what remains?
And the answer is 2.1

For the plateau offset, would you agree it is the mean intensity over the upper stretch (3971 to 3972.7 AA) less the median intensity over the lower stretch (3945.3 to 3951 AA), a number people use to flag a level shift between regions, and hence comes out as -6.9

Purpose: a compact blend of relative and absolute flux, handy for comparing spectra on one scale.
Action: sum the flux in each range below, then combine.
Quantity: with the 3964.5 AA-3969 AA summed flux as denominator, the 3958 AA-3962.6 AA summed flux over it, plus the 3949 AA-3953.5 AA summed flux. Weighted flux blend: 46.3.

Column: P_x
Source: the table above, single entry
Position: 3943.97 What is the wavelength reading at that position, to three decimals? 8.956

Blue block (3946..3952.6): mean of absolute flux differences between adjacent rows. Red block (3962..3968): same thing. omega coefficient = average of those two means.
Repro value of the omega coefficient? 0.58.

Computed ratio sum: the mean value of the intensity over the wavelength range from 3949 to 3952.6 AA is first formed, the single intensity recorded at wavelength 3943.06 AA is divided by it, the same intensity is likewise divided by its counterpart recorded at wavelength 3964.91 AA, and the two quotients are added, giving 1.9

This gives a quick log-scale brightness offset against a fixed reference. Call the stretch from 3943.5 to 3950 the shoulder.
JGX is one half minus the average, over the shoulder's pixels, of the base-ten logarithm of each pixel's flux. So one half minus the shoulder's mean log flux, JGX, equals -0.445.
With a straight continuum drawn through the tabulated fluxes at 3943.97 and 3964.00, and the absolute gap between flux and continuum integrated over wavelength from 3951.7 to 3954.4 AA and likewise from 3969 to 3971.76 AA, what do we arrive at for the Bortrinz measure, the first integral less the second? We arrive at -12.4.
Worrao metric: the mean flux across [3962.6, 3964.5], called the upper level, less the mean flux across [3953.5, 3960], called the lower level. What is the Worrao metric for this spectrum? -1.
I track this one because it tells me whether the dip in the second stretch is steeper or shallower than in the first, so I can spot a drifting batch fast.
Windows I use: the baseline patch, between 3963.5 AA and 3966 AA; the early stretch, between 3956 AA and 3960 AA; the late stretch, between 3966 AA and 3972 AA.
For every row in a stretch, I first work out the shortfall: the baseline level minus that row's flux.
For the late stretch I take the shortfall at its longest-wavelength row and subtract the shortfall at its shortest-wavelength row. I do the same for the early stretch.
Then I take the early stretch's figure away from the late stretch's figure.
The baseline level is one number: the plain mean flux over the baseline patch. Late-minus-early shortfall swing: 3.3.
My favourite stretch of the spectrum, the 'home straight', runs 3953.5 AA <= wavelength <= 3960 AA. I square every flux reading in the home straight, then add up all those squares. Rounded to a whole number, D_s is 558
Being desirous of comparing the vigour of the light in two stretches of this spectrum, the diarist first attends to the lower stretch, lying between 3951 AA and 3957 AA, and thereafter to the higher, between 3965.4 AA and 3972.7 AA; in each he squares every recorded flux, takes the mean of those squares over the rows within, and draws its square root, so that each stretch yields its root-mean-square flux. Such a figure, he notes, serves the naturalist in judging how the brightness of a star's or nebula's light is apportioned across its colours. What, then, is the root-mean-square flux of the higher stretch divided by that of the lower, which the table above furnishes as 0.55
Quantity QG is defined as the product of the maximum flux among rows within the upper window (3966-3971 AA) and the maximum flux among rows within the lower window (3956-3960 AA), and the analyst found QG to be 79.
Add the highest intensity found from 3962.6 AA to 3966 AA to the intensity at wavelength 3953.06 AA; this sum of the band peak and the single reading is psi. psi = 17.5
